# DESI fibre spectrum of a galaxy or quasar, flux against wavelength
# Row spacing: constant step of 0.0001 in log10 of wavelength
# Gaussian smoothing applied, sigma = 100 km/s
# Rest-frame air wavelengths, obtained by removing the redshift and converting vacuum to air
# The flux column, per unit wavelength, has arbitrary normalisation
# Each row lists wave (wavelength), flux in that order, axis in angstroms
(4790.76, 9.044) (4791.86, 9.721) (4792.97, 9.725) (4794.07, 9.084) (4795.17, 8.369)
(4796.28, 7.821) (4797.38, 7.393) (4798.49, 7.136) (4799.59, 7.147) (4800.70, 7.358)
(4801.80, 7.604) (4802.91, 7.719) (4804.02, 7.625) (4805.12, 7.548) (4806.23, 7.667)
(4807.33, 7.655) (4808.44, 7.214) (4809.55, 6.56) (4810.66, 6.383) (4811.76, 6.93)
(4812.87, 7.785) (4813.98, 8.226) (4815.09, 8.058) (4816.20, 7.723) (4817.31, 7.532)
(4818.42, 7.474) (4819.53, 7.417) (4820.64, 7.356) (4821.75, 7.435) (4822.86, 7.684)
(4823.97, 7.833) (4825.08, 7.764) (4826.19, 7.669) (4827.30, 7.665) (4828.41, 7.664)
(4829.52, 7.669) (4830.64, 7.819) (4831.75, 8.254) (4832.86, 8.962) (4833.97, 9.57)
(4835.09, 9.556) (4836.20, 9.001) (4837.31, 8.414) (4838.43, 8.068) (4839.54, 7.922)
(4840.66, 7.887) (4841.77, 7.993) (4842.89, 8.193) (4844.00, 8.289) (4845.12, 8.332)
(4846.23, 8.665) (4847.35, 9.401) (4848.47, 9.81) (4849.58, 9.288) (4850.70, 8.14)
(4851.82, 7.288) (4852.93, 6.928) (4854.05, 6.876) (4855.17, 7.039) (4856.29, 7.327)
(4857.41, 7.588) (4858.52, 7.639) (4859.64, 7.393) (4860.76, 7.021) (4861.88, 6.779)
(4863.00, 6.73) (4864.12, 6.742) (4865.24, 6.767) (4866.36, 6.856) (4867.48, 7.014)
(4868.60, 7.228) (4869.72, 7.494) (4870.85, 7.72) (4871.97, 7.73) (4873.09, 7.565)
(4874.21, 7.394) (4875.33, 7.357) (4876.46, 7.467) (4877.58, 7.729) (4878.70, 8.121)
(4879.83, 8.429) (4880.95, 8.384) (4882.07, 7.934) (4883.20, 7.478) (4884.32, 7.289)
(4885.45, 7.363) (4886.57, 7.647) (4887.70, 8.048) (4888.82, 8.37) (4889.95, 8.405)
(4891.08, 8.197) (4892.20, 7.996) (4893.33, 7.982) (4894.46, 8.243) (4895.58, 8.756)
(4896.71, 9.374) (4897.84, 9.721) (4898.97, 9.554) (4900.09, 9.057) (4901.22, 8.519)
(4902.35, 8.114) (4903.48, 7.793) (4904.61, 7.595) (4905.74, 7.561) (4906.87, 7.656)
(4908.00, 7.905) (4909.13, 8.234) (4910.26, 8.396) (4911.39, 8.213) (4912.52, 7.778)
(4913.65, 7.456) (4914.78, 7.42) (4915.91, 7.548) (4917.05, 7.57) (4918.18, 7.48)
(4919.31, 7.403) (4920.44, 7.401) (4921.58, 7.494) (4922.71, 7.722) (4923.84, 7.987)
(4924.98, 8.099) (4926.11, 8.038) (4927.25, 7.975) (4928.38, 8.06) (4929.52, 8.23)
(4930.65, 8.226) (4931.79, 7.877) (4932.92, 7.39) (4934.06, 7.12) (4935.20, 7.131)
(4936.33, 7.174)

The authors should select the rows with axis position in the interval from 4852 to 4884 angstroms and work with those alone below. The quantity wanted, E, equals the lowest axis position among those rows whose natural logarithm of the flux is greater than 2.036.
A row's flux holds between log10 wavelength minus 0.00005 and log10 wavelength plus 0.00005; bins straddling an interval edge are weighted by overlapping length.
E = 4870.85 angstroms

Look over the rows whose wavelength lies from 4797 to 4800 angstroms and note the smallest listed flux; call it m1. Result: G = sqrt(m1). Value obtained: 2.67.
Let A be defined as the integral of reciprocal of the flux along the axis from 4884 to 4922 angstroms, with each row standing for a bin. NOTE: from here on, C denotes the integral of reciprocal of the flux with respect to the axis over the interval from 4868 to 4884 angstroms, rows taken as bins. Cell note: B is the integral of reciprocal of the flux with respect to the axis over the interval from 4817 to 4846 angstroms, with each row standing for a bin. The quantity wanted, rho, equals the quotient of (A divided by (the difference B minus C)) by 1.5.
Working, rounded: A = 4.7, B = 3.6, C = 2.1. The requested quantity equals 2.1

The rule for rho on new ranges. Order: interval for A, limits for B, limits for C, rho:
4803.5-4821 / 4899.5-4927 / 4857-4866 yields 0.7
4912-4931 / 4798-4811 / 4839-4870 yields -0.7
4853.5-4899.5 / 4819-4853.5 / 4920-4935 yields 1.7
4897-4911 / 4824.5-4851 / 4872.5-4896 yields 6.0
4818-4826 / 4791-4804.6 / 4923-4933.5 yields 1.8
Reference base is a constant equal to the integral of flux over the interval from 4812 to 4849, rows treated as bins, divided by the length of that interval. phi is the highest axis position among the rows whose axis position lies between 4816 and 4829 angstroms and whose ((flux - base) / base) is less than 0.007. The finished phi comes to 4828.41 angstroms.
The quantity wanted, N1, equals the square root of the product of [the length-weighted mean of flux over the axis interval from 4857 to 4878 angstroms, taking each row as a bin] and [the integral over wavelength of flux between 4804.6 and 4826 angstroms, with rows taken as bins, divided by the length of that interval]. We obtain 7.4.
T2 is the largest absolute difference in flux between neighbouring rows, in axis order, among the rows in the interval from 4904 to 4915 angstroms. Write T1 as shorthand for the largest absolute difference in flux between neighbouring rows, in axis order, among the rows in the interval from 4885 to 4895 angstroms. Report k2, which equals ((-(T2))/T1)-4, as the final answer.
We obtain -5.08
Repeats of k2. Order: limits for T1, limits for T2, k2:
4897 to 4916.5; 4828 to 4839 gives -5.32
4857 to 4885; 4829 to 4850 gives -5.61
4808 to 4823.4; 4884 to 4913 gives -4.72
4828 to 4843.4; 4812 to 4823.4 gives -4.62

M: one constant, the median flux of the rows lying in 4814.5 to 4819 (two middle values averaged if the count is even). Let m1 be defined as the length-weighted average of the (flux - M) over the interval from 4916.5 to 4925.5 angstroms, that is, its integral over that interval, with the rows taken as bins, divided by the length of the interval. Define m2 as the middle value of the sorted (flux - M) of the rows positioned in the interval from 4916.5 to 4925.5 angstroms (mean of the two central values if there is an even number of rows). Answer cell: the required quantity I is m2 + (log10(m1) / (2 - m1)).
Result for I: -1.0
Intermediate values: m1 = 0.0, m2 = -0.1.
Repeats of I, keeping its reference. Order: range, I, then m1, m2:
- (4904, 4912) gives 0.0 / 0.3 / 0.3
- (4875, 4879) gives -0.8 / 0.0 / 0.0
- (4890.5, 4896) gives 0.4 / 0.6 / 0.6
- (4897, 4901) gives 2.8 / 1.7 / 1.9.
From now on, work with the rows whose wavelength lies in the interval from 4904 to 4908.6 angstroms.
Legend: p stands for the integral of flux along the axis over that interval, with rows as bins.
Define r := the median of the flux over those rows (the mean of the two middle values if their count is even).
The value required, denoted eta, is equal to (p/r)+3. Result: 7.63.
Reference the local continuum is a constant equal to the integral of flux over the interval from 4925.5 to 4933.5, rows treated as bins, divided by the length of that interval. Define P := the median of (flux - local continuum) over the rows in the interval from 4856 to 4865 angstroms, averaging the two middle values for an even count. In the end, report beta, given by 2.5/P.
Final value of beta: -3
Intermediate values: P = -0.8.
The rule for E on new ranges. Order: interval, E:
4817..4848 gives 4822.86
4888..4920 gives 4888.82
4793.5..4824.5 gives 4794.07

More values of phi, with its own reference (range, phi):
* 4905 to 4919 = 4918.18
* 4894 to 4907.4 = 4906.87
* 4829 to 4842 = 4841.77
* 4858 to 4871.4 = 4870.85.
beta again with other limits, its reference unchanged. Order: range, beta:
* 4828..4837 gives 4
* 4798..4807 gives -6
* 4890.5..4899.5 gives 5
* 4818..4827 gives -6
